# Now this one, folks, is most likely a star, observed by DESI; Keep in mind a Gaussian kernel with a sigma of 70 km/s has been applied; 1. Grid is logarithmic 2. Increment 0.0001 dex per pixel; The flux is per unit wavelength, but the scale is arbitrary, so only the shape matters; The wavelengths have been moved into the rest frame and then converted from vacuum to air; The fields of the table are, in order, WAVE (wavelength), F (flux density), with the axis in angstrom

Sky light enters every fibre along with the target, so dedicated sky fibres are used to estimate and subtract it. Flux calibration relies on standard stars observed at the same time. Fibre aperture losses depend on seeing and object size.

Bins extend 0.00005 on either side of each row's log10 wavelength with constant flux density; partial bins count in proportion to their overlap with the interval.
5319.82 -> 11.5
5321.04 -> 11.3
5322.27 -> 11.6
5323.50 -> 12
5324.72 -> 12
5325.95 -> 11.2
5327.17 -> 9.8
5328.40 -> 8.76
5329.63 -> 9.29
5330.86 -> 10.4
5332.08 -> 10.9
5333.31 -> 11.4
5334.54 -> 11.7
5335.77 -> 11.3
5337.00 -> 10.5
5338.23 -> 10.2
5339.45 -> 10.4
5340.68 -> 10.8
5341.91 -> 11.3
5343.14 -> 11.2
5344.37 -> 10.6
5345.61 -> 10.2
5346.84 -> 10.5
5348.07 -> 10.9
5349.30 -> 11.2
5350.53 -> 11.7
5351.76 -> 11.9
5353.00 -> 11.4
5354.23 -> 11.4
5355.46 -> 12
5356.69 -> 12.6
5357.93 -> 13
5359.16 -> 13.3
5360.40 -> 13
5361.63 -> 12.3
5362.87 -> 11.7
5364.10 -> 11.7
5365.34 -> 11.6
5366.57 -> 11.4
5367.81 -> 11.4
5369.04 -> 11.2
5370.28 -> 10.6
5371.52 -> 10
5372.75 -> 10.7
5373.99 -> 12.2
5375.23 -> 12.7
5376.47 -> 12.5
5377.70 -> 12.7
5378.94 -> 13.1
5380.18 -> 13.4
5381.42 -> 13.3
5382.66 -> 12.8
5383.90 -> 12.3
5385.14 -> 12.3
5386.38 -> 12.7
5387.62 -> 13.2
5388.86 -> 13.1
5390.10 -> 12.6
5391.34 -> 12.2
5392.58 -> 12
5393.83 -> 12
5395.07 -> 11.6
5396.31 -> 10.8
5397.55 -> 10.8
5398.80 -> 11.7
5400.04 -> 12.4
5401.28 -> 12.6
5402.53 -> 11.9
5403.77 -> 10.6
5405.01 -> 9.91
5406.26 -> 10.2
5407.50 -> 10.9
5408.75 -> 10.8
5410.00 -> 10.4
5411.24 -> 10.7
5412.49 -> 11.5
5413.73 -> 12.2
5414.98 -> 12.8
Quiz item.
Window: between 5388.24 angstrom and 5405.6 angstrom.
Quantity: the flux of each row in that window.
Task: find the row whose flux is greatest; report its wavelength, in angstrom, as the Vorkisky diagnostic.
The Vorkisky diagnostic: 5388.86 angstrom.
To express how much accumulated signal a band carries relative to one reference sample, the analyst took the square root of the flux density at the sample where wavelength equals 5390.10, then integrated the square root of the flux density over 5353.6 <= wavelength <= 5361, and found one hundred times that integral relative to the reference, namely 738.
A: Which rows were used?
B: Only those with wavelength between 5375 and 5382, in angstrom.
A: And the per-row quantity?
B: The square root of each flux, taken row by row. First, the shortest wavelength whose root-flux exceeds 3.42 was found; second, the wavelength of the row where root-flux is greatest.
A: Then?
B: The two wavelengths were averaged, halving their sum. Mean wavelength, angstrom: 5377.7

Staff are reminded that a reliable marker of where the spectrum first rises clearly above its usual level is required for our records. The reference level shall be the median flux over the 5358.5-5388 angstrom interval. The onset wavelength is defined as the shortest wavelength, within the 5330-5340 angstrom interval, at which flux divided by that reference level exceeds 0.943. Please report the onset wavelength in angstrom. 5334.54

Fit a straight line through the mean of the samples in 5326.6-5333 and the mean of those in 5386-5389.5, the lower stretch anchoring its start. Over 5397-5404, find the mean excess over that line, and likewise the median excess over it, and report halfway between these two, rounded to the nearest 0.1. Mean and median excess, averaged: -2.0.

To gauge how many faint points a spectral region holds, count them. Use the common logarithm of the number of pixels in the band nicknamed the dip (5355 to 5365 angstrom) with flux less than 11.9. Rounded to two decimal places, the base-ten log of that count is 0.30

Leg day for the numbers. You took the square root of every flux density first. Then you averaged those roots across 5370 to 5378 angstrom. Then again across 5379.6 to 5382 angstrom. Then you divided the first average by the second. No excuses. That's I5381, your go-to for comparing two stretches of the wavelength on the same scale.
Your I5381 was 0.93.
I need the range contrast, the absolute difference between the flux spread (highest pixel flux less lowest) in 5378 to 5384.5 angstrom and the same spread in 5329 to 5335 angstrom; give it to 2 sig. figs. 1.3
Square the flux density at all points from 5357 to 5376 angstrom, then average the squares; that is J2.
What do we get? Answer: 140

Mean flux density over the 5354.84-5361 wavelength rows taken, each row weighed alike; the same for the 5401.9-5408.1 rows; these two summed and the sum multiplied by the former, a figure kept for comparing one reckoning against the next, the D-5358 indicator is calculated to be 300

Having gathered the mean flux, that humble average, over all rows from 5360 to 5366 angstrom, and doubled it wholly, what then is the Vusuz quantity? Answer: 24.1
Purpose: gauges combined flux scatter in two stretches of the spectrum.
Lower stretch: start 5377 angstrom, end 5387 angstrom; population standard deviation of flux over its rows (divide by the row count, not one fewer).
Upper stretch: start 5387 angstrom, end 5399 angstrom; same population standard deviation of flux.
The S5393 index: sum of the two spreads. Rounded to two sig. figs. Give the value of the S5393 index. 1.2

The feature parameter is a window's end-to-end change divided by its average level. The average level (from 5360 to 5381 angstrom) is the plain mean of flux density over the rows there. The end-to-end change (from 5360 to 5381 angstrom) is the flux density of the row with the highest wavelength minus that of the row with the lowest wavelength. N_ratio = 0.03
